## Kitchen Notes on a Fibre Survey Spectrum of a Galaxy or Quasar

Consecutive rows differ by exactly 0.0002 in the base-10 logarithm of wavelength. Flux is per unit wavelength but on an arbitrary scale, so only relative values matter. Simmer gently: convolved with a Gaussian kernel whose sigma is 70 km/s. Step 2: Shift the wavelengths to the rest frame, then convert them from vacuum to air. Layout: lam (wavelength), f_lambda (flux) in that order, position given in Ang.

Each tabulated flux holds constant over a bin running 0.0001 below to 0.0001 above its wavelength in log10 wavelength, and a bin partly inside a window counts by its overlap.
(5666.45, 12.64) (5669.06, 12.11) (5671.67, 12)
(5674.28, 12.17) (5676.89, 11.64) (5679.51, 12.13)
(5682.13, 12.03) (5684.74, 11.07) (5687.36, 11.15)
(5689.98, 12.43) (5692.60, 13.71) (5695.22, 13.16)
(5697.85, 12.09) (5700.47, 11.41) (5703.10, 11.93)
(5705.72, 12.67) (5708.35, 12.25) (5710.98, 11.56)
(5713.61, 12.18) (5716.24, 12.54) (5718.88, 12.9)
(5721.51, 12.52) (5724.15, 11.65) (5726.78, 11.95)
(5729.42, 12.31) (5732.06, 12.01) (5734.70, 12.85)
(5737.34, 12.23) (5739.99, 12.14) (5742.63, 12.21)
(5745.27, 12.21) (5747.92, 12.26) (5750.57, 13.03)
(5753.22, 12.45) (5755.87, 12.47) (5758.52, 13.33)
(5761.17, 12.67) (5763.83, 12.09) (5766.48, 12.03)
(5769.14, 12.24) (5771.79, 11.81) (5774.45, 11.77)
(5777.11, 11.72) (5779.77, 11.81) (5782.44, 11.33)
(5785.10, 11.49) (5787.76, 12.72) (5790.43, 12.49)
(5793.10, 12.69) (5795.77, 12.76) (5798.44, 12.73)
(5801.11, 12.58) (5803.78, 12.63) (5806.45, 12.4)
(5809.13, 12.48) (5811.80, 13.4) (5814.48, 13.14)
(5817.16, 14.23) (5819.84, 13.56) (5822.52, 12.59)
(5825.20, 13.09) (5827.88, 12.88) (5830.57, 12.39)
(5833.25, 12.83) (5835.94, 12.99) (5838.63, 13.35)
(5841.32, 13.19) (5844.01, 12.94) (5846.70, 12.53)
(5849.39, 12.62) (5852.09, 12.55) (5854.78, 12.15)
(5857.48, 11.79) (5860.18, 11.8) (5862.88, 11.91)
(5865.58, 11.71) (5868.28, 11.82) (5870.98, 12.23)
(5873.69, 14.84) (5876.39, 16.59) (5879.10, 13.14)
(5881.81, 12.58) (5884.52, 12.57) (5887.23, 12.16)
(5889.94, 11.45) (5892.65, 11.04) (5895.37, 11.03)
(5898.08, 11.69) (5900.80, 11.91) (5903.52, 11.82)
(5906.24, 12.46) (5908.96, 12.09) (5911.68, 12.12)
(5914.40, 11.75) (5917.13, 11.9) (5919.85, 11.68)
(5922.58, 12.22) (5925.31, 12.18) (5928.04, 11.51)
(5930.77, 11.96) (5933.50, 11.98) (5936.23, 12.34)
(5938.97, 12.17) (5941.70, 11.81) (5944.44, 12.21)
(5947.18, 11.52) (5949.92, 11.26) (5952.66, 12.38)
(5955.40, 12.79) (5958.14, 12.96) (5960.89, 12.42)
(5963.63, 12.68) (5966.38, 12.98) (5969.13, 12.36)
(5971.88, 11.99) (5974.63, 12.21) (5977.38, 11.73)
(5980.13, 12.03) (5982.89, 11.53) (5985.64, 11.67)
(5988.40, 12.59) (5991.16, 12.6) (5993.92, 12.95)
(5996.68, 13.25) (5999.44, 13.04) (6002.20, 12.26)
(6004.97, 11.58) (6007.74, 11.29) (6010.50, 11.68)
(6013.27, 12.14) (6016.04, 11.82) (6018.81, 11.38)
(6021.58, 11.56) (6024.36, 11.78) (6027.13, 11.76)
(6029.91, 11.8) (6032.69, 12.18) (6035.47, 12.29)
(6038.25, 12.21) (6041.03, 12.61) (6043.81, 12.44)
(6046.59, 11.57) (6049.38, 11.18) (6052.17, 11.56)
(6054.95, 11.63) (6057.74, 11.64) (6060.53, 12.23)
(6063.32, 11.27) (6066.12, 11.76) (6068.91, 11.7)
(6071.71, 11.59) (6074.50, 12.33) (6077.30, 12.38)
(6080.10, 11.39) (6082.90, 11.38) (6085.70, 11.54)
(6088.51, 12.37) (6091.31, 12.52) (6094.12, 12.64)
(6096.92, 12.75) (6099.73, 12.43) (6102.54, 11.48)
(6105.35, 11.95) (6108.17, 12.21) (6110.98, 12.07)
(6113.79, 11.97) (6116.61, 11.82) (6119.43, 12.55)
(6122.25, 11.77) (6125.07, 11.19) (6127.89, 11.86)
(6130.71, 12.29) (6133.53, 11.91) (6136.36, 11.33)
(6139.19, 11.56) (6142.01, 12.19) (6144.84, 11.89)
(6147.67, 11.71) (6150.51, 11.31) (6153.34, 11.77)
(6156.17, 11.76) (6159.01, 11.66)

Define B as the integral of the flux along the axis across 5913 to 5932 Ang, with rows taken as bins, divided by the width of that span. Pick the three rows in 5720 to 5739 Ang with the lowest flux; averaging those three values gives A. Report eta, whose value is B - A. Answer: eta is 0.0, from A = 11.9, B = 11.9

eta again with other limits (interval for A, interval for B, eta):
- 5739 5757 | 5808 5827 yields 1.0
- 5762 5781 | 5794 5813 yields 0.9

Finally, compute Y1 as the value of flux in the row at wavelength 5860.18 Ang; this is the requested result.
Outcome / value 11.8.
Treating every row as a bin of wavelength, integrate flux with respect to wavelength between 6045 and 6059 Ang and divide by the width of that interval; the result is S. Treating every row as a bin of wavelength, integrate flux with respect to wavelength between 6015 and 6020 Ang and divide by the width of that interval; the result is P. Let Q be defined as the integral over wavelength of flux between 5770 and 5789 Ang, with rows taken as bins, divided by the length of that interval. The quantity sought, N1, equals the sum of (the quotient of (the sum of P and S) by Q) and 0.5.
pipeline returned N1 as 2.46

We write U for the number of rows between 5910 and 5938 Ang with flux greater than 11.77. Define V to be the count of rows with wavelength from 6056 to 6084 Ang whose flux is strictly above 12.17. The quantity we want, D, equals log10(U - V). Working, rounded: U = 7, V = 3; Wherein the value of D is 0.6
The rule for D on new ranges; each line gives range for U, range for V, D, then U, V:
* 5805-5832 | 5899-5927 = 0.8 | 10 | 3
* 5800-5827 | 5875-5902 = 0.8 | 10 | 4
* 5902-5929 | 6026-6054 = 0.3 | 7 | 5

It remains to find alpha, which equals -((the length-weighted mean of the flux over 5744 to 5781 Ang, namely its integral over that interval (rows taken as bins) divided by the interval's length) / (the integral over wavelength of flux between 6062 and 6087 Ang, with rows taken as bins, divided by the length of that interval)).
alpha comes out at -1.05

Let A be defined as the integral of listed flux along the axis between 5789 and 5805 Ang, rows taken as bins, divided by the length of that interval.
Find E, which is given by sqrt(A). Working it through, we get 3.56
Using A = 12.6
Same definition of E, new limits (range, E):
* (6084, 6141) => 3.47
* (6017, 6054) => 3.45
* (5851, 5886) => 3.57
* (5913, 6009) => 3.49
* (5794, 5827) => 3.60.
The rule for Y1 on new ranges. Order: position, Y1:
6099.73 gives 12.43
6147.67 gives 11.71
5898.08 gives 11.69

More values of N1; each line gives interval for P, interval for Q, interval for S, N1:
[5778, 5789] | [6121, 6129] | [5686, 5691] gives 2.53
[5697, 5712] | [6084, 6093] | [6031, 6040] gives 2.50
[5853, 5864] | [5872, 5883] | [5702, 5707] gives 2.20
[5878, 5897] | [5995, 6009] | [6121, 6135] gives 2.43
